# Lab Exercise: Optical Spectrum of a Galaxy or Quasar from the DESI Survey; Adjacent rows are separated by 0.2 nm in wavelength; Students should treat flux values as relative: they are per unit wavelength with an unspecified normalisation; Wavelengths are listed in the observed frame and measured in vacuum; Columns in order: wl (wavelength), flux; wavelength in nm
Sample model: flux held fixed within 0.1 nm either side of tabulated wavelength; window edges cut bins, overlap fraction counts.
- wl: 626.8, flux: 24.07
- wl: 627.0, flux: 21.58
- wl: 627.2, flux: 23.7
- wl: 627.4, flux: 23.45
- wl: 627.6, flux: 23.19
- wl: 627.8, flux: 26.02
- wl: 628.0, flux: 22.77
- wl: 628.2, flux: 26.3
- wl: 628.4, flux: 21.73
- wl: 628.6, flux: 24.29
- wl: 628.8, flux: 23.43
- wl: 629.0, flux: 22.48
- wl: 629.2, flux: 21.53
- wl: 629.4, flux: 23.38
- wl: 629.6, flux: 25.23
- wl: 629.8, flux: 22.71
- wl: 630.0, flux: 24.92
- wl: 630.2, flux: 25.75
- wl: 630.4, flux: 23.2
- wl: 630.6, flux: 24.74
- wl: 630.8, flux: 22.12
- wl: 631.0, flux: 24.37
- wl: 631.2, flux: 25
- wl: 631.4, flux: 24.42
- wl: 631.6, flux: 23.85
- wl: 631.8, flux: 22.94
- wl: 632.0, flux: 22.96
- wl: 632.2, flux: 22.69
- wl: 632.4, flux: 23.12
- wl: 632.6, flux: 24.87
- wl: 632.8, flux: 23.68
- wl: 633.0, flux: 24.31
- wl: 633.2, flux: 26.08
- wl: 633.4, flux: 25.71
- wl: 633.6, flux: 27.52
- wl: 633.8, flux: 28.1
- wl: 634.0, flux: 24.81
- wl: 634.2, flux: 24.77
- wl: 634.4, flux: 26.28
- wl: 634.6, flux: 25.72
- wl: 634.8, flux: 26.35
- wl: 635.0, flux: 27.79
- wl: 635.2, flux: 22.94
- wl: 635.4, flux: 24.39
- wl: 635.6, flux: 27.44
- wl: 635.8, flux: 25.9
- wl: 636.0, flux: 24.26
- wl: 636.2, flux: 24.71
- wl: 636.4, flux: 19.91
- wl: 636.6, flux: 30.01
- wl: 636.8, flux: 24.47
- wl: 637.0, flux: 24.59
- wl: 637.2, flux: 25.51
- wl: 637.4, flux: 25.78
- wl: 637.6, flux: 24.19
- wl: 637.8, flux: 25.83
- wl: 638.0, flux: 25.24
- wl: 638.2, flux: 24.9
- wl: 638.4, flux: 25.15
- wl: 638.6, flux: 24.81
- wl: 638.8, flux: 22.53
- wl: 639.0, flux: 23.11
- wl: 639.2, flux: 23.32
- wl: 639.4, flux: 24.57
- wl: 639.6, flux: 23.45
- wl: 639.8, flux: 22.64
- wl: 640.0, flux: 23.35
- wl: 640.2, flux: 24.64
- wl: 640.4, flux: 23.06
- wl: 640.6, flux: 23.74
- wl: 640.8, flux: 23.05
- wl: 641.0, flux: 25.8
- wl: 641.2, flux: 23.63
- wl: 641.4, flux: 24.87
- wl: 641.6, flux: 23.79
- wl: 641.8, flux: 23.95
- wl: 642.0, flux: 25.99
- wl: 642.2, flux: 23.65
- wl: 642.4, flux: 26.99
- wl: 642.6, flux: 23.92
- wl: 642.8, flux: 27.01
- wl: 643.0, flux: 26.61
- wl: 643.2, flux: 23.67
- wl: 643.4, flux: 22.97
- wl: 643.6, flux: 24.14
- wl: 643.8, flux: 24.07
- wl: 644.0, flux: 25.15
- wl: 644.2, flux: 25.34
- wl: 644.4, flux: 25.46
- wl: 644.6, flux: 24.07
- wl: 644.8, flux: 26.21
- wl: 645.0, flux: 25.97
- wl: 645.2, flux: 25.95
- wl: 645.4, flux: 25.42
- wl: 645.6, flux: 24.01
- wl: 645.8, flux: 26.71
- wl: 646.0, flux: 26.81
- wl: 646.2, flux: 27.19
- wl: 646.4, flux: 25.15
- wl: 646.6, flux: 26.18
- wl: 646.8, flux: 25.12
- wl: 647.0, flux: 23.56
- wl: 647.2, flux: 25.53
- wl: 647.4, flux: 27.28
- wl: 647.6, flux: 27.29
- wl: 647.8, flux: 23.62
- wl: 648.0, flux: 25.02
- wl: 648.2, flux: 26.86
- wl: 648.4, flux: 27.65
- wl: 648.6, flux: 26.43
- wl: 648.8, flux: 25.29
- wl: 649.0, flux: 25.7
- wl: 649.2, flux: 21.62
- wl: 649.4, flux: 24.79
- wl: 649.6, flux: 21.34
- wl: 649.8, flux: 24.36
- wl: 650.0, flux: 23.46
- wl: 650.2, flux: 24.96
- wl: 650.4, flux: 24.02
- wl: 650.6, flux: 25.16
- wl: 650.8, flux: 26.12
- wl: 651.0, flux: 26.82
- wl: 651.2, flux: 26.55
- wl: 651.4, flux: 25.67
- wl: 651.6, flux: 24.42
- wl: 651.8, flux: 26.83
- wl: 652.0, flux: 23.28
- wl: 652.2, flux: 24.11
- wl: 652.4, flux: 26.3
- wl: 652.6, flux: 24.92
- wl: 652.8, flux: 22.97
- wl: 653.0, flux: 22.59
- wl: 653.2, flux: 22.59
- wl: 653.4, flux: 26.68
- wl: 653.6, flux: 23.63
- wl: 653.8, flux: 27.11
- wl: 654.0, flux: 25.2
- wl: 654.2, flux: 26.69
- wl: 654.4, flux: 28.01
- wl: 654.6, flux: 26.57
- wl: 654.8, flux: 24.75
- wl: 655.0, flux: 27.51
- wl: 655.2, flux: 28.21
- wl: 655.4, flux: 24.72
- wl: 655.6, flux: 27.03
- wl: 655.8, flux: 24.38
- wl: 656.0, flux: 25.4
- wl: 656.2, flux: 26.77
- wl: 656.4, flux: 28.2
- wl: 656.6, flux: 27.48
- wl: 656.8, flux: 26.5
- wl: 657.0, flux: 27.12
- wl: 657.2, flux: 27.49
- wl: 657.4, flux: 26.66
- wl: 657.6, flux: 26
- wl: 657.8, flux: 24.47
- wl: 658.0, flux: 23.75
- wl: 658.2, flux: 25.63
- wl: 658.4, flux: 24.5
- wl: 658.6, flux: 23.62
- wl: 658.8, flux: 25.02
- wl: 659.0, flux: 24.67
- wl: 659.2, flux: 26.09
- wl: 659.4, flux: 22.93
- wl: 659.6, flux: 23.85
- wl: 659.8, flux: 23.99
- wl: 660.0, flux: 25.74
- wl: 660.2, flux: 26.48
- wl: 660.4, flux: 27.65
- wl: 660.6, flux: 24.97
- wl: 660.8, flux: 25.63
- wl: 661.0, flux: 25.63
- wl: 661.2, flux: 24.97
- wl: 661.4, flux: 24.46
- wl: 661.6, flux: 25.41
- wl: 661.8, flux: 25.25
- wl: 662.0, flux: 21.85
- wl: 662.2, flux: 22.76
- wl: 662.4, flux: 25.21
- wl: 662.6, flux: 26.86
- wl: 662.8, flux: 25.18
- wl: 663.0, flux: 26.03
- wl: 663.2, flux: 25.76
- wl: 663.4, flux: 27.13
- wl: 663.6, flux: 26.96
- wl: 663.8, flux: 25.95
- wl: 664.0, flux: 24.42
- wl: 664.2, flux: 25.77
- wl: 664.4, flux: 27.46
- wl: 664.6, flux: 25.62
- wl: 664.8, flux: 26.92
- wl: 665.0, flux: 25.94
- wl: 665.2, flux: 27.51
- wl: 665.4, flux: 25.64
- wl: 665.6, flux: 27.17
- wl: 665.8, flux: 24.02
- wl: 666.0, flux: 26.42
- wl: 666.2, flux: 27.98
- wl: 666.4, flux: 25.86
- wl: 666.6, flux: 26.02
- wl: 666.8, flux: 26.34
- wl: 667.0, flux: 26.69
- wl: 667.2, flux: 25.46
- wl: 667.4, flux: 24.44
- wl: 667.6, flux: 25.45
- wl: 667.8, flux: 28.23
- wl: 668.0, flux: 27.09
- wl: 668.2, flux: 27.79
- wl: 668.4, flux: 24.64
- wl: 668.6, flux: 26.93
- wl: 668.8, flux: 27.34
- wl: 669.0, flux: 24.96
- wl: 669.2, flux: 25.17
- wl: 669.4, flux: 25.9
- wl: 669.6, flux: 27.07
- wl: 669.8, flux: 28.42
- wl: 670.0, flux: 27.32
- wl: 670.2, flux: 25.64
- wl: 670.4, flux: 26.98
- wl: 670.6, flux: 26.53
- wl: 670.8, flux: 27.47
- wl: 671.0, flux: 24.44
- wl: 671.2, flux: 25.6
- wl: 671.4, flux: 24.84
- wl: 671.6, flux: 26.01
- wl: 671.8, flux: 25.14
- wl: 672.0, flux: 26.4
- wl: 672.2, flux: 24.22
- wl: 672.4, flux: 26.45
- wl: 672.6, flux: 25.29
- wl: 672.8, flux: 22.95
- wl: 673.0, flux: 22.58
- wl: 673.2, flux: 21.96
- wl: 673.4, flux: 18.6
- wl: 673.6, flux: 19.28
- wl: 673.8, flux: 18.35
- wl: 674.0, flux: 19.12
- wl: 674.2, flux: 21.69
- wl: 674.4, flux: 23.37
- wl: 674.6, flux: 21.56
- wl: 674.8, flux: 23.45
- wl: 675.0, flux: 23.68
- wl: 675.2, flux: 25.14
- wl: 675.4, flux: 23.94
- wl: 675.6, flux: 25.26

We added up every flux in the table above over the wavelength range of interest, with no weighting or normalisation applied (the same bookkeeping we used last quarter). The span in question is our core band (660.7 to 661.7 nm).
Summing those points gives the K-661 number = 126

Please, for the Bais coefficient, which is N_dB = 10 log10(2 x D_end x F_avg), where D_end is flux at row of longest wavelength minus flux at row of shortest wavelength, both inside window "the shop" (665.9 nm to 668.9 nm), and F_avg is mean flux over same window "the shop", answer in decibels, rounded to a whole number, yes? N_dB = 17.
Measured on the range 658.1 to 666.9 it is 16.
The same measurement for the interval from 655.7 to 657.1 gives 22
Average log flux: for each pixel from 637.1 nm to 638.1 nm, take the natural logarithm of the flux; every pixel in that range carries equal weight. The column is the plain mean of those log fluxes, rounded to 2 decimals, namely 3.23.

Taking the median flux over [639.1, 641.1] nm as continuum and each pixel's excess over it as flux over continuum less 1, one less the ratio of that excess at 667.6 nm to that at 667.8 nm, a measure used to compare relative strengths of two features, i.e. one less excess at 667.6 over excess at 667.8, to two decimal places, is 0.58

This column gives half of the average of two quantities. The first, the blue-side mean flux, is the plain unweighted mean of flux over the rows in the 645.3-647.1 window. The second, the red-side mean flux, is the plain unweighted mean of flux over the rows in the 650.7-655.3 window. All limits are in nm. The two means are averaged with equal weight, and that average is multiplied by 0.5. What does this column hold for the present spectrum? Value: 12.8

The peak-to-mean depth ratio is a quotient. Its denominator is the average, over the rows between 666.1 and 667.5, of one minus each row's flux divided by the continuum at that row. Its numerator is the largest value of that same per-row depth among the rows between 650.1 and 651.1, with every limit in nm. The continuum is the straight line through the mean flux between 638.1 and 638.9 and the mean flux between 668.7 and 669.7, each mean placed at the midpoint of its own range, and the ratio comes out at -6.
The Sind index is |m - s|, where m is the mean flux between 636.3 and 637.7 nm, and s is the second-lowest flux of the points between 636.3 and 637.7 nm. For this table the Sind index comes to 0.7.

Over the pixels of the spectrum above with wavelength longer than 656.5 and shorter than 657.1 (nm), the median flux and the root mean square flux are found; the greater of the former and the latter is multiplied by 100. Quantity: 2712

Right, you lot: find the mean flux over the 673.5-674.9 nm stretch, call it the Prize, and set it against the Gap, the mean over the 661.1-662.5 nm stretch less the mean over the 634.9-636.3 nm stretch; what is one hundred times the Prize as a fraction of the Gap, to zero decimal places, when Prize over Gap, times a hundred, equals -1952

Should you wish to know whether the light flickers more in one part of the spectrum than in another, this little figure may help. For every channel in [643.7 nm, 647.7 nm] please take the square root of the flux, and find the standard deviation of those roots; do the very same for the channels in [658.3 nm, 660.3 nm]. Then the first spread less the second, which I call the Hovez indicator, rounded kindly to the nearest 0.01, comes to 0.00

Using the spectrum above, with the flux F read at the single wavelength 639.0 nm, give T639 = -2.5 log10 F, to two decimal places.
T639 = -3.41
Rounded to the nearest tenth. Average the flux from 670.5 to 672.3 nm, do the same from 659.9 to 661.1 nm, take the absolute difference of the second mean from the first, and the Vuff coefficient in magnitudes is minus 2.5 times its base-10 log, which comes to 1.0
